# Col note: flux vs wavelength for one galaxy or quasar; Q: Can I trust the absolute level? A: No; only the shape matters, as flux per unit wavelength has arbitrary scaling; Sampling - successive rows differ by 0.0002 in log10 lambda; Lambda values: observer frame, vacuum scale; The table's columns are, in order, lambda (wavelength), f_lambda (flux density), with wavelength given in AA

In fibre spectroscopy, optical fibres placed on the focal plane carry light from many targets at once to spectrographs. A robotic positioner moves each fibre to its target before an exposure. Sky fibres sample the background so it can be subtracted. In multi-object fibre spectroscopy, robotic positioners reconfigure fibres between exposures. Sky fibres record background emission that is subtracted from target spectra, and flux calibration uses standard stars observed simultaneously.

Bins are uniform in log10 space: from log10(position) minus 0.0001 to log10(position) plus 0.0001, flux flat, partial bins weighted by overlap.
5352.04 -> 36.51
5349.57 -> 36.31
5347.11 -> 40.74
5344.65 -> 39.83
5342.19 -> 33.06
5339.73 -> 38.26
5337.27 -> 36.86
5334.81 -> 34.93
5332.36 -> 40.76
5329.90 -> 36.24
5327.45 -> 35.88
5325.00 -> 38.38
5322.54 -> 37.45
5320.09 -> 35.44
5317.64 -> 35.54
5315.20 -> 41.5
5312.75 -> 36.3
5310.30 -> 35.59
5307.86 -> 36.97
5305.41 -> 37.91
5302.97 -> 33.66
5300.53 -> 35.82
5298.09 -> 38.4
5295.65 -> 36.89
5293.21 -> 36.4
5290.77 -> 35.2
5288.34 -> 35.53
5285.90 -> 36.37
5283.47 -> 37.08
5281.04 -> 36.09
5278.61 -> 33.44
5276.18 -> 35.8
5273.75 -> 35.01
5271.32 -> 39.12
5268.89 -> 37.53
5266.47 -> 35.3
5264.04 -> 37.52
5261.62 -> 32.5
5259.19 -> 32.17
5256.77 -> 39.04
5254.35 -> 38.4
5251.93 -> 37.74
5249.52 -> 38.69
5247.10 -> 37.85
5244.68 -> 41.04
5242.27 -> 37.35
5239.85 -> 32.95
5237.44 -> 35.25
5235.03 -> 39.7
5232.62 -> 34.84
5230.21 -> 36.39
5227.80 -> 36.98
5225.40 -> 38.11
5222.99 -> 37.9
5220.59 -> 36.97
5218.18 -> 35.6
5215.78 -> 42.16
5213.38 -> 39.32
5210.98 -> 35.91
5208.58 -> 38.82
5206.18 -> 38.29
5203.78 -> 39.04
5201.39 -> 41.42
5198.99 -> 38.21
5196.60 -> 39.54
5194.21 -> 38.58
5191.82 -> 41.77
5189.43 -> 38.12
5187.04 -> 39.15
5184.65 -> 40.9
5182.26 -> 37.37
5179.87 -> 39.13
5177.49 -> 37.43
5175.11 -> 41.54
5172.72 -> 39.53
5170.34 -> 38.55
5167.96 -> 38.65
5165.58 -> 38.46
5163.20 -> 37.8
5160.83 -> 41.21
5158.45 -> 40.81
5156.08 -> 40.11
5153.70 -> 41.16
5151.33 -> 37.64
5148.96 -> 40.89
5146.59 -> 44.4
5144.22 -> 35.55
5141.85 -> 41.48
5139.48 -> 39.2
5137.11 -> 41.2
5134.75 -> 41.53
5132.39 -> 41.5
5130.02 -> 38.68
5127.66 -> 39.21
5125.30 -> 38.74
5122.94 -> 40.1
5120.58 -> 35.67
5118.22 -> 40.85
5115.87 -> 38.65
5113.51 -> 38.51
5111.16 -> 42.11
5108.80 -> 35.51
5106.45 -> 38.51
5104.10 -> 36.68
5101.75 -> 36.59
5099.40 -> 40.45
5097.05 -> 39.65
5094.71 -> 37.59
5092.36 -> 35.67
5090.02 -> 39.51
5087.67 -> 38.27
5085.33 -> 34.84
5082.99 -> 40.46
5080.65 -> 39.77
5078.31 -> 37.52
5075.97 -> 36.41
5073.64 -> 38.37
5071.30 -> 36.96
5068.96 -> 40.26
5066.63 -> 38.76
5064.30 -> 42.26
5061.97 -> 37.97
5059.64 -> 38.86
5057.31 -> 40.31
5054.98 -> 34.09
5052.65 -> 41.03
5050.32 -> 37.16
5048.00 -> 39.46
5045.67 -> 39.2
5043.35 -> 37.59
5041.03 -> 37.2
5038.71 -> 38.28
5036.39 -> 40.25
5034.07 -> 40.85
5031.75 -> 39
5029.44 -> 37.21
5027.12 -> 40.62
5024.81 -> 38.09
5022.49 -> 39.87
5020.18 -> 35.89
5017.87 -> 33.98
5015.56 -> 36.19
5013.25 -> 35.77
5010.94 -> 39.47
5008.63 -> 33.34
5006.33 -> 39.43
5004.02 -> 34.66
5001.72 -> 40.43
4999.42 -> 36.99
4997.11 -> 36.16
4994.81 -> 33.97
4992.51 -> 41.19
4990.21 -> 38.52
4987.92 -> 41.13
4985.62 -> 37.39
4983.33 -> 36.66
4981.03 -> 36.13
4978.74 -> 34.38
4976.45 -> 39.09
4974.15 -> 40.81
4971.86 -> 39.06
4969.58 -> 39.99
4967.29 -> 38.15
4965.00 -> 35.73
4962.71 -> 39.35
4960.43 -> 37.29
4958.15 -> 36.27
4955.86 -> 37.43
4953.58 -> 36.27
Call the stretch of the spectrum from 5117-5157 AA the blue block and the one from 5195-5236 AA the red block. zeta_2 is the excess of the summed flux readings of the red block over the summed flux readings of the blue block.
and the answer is -29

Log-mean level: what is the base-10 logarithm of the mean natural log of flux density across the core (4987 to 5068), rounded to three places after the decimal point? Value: 0.561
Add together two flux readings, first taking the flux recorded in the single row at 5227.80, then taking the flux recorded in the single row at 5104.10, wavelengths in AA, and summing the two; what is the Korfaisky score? 73.7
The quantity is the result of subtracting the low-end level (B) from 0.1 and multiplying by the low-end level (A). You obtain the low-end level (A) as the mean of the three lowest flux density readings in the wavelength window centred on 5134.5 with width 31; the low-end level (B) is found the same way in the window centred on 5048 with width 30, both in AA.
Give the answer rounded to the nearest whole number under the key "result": -1321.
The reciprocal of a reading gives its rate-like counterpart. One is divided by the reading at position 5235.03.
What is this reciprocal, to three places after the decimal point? 0.025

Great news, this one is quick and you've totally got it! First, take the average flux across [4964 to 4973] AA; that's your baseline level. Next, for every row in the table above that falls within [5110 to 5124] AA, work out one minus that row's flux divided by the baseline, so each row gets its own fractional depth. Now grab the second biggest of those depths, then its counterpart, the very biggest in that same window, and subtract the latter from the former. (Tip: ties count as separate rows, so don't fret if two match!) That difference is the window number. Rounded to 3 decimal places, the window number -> -0.074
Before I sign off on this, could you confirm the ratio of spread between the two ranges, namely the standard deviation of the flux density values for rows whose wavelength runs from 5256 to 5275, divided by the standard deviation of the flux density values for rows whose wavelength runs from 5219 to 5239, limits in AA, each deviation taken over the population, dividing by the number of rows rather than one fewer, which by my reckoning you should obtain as 1.7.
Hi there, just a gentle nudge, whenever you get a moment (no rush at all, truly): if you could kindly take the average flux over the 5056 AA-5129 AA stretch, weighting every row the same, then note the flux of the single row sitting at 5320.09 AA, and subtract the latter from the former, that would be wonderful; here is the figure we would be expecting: 3.1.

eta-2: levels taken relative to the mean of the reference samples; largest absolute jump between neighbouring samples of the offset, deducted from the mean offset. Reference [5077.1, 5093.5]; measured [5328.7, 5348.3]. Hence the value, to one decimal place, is -7.2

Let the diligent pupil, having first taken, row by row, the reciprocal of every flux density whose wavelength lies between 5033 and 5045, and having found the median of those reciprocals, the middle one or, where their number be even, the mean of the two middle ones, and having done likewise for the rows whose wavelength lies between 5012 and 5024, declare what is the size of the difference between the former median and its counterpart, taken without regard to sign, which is 0.0017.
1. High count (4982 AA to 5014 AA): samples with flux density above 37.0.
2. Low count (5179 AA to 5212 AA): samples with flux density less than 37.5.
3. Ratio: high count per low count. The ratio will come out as 3.5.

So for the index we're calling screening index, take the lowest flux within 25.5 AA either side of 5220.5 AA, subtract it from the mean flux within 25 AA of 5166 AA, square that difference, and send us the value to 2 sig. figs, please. 43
